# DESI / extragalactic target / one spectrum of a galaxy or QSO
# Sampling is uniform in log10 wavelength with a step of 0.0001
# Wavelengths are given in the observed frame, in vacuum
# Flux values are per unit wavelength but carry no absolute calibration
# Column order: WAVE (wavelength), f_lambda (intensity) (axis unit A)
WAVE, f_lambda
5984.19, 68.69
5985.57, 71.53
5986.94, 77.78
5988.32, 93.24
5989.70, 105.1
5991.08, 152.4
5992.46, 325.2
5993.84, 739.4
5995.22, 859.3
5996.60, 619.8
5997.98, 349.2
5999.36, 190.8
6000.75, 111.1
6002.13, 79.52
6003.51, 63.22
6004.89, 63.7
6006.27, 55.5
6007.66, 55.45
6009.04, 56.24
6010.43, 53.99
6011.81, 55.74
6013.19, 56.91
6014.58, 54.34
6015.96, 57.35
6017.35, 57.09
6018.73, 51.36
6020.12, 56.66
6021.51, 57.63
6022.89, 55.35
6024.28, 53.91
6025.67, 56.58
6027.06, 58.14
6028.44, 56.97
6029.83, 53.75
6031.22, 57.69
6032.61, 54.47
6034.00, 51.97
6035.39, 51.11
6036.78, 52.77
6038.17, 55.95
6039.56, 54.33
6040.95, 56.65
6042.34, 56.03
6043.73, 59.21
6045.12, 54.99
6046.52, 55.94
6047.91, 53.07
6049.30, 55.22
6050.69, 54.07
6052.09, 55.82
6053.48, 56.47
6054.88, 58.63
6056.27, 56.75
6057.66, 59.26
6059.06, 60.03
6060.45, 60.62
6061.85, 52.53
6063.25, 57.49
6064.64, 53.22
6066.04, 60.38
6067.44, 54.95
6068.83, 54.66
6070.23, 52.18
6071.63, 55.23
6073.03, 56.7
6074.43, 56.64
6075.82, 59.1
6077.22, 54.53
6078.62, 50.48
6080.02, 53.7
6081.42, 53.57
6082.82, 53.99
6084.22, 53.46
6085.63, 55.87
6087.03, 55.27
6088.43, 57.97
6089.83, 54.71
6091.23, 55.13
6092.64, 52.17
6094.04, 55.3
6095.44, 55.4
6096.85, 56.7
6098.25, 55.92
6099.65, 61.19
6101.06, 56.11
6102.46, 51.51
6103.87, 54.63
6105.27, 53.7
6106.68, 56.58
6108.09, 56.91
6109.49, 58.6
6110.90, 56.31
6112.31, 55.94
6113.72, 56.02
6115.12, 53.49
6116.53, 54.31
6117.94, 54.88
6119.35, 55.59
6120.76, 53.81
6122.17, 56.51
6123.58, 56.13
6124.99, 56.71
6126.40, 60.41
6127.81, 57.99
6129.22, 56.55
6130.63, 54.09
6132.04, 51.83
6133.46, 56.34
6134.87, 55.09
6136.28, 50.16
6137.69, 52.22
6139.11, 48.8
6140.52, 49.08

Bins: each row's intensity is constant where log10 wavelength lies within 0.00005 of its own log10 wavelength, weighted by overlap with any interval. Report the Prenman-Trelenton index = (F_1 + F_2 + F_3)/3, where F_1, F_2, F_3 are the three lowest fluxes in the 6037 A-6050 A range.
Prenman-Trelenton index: 54.1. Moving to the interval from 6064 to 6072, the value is 53.4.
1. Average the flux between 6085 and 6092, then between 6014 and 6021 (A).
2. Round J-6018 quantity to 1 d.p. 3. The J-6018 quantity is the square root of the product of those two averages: 55.6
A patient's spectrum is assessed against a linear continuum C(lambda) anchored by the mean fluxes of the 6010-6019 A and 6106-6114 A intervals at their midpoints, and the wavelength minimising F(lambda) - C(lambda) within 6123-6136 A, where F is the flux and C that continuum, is 6132.04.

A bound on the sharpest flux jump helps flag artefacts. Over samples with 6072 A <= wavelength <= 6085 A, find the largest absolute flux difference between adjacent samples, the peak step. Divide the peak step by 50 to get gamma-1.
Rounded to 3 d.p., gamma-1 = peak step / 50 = 0.091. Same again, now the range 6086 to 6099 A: 0.065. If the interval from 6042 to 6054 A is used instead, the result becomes 0.084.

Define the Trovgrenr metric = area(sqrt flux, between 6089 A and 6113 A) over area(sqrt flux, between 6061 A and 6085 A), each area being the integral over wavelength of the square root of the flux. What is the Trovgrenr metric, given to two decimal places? 1.01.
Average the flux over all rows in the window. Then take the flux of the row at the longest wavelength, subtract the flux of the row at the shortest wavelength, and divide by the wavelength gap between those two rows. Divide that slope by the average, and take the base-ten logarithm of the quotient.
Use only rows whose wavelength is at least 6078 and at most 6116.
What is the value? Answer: -2.83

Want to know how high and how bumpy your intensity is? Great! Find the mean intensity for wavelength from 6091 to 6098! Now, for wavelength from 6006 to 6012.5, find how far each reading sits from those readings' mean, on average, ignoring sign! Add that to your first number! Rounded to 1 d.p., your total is 55.5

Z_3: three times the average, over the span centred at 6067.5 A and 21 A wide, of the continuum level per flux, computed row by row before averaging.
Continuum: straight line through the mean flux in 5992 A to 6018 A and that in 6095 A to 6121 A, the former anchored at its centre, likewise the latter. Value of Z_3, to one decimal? 6.1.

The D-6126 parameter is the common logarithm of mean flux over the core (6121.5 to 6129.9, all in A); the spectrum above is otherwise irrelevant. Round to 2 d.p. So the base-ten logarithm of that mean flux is 1.76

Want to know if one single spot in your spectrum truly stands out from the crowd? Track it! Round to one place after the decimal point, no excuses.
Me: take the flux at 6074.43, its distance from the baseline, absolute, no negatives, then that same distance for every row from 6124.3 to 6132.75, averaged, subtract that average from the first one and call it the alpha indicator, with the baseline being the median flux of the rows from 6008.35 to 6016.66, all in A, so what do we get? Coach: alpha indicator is -1.6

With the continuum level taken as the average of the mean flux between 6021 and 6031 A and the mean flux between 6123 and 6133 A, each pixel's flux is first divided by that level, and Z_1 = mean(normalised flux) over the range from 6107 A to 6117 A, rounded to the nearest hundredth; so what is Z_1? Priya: 1.00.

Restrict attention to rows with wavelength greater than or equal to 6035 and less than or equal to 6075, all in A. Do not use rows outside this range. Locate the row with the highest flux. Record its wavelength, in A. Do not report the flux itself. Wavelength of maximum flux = 6060.45 A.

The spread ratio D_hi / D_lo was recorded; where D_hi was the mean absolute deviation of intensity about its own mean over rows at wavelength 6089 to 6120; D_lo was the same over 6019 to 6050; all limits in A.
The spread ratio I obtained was 0.84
